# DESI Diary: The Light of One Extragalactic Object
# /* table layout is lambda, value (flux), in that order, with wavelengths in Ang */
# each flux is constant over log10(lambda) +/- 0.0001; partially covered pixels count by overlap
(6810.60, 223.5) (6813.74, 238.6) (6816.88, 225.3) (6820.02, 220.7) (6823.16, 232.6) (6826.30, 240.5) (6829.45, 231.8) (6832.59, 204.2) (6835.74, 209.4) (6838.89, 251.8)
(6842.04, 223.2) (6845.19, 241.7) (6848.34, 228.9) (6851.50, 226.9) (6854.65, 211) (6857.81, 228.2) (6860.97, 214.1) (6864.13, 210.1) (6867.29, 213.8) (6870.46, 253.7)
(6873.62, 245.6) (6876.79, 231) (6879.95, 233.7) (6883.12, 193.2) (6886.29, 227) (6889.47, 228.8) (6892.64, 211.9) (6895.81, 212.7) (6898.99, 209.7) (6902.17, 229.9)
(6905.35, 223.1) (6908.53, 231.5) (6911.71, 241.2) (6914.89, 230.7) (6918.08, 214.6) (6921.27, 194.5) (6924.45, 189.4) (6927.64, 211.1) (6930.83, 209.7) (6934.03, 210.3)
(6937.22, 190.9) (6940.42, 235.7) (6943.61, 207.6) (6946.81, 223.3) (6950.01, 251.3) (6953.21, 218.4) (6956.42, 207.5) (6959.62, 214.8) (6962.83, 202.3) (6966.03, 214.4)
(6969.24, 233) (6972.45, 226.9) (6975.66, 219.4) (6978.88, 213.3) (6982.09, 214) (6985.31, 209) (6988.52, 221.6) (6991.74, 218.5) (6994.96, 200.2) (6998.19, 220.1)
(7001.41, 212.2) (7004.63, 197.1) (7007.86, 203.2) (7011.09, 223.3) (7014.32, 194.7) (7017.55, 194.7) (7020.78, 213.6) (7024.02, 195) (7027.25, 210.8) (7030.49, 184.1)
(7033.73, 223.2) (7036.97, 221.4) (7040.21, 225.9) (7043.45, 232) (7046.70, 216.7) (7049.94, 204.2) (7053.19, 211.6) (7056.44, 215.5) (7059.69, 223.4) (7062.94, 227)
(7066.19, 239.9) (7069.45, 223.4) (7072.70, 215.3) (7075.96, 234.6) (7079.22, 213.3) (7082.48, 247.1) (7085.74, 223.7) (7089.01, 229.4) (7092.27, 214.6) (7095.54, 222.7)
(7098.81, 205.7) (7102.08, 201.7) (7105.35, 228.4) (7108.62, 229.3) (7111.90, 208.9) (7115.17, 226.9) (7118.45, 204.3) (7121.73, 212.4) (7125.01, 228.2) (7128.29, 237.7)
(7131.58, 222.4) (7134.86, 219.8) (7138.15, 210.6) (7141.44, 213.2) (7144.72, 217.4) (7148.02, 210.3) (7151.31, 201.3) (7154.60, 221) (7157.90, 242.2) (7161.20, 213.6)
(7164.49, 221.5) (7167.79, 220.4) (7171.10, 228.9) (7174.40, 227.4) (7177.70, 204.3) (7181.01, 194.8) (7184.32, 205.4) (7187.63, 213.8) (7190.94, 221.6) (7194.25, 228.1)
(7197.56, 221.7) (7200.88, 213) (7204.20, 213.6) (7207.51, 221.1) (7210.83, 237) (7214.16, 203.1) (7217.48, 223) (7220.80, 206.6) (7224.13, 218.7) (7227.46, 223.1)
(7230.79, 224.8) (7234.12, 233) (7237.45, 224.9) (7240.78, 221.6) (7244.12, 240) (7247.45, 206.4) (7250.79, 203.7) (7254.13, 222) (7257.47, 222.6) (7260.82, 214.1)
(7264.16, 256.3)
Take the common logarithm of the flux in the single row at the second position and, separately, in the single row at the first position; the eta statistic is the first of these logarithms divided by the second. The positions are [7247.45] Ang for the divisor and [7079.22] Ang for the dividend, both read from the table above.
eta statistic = 1.01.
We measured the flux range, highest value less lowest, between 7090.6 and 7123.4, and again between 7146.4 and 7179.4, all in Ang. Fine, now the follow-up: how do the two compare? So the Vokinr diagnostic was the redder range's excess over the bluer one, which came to 13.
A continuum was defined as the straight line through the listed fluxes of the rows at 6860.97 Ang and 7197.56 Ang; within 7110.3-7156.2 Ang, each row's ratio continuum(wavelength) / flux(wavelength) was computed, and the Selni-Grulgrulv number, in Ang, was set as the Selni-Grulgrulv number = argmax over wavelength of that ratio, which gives 7151.31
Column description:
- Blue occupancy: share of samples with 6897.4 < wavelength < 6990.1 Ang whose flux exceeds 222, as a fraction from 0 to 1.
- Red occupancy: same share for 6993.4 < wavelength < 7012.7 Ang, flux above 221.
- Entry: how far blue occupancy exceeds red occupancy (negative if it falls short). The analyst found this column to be 0.18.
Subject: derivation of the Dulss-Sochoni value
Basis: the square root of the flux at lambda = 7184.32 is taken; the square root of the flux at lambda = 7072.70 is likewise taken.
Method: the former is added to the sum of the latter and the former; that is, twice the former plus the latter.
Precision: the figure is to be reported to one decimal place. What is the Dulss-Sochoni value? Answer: 43.3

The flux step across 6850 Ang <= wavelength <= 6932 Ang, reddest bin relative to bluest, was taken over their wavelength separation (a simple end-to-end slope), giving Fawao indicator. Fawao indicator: -0.22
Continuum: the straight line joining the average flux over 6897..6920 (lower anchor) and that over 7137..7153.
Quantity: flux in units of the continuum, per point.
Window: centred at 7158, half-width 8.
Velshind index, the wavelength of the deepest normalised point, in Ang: 7151.31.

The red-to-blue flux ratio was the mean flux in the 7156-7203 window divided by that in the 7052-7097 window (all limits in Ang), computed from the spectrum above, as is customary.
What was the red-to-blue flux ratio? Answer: 0.97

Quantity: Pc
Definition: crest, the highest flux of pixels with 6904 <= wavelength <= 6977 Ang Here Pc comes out 251.3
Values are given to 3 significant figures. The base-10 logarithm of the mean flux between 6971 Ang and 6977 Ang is 2.35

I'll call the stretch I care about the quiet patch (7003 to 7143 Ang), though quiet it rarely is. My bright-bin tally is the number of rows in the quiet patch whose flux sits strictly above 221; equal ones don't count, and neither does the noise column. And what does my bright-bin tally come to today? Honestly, 20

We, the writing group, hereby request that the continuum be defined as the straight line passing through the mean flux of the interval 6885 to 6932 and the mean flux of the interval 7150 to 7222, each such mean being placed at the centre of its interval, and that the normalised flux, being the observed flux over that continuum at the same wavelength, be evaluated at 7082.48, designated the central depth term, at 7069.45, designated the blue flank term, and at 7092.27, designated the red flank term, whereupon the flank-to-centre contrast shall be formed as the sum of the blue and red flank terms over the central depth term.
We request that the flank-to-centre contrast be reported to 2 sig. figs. 1.8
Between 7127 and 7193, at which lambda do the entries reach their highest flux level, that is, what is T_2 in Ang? 7157.90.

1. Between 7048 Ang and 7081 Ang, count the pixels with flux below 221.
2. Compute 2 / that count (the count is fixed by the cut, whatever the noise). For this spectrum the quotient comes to 0.40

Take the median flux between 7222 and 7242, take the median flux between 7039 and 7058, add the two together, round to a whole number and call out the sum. 440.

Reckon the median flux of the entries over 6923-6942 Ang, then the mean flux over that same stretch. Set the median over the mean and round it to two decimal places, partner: 1.01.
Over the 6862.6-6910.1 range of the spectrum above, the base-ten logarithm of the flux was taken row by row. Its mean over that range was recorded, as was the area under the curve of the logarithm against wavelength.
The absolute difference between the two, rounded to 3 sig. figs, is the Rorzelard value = 109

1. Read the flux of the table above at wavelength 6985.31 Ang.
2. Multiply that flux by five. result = 1045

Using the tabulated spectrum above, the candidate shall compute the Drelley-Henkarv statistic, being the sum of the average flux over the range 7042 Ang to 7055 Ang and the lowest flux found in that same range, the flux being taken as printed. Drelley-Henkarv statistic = 420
